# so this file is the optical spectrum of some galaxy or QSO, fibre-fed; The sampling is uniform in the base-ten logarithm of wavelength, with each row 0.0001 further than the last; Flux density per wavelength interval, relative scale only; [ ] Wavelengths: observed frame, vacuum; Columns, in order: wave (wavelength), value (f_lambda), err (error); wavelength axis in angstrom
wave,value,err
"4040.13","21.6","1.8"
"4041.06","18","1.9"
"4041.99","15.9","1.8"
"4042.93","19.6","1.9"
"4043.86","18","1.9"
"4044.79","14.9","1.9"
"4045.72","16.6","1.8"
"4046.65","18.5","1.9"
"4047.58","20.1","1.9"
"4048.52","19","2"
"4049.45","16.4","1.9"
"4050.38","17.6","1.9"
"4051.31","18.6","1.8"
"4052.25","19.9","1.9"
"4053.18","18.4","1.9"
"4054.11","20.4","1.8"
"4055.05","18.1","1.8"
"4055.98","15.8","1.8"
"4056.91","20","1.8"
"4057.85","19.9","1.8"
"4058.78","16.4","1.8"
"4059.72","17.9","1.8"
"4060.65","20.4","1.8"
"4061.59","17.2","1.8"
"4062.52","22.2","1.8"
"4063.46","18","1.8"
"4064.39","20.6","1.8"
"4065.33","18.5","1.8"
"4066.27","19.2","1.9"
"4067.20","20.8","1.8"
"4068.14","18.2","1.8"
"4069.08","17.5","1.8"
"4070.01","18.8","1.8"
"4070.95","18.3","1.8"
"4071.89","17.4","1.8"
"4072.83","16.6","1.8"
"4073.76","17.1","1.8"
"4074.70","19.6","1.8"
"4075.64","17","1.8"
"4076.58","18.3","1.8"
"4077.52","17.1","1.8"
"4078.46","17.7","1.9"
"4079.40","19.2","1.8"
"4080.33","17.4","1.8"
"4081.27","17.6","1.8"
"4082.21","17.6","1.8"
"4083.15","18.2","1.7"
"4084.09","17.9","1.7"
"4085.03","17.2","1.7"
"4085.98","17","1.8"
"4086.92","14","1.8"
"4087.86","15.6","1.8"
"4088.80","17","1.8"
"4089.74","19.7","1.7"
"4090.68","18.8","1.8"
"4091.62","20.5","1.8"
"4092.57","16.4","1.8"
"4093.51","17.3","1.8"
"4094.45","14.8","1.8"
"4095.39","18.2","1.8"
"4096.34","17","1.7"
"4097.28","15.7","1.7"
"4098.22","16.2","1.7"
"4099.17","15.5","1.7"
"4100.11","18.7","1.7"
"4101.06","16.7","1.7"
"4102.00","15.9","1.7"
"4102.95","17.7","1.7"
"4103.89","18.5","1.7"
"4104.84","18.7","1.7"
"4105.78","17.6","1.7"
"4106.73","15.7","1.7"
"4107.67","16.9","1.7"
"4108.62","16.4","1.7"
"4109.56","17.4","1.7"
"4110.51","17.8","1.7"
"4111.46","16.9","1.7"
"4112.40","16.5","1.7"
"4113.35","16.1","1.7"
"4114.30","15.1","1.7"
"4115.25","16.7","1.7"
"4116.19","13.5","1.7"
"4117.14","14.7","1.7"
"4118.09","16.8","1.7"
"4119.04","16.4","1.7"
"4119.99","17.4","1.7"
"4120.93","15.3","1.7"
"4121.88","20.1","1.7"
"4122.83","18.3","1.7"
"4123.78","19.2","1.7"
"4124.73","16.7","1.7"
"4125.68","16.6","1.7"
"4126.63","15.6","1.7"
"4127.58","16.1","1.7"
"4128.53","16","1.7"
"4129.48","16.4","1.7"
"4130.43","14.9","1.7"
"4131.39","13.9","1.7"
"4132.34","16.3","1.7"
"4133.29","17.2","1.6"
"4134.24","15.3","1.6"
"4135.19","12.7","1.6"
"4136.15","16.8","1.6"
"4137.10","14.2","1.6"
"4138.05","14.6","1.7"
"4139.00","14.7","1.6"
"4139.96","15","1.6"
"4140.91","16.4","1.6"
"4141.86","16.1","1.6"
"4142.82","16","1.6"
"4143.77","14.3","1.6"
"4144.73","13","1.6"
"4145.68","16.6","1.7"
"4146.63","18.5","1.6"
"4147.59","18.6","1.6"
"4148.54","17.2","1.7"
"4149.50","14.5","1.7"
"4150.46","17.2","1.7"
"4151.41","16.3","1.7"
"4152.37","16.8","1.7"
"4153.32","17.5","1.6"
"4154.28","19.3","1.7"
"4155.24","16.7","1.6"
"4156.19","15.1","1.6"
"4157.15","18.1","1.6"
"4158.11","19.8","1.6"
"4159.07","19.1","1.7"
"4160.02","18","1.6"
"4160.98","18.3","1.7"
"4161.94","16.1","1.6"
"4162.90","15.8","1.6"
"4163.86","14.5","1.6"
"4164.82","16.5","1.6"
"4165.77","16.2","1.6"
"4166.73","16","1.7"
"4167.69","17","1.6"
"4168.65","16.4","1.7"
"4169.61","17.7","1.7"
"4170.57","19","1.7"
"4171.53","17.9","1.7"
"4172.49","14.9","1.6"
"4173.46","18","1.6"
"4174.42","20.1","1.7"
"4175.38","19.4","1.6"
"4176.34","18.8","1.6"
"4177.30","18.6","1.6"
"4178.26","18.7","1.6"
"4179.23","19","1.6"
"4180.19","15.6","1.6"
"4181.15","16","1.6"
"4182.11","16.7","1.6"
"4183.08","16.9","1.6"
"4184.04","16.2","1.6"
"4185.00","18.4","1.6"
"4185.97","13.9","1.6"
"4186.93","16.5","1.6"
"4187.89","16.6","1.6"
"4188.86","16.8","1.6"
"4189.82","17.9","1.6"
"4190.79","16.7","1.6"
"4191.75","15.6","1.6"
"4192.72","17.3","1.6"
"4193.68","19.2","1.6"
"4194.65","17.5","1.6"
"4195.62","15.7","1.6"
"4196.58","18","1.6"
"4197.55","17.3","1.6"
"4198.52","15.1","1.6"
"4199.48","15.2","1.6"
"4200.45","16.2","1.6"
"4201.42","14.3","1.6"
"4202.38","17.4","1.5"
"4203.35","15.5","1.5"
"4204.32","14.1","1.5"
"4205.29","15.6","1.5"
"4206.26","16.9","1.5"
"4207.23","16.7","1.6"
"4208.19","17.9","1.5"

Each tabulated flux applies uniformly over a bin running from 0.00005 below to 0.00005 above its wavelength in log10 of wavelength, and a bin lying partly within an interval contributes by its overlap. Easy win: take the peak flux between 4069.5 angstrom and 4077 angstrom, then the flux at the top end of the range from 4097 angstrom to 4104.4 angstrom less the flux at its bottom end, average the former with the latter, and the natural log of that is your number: 2.42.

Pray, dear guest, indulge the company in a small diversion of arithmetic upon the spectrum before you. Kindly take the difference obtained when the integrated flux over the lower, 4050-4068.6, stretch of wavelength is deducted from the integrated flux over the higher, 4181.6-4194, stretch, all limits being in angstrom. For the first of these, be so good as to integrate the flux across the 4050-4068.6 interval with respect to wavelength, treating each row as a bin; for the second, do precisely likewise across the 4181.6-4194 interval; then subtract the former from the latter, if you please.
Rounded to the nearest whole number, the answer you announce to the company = -143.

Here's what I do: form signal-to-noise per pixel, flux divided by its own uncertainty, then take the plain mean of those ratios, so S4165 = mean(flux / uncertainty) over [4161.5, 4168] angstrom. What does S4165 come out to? 9.9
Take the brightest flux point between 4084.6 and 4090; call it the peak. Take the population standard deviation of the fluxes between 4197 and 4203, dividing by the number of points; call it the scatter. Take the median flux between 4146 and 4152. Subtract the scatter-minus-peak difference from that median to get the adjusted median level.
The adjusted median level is 35.7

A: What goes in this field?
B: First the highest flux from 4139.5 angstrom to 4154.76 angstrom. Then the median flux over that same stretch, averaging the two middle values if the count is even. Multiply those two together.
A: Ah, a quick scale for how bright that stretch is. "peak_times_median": 318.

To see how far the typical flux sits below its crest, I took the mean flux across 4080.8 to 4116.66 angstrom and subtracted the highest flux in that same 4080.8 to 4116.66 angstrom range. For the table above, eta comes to -3.5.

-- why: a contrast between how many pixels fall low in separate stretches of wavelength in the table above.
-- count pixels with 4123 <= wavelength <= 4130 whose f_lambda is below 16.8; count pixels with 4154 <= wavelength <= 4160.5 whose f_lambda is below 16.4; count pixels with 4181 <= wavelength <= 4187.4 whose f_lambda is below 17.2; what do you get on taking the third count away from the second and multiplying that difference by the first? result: -30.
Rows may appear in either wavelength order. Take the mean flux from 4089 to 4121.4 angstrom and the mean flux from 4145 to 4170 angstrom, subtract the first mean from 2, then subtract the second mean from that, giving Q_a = -31.9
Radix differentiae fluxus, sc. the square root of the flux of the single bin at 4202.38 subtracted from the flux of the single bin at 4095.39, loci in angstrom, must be 0.89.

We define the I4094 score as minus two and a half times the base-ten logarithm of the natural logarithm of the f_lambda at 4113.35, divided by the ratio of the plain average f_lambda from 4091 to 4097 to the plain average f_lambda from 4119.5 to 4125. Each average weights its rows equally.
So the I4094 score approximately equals -1.14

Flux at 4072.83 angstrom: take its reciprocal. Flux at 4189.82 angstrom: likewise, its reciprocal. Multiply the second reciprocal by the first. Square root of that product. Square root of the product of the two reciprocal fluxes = 0.058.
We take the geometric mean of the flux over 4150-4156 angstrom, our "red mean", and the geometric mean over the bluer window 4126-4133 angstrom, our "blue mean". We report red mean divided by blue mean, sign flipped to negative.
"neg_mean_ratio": -1.11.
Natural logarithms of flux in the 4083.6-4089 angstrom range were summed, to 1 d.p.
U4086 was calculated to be 16.8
